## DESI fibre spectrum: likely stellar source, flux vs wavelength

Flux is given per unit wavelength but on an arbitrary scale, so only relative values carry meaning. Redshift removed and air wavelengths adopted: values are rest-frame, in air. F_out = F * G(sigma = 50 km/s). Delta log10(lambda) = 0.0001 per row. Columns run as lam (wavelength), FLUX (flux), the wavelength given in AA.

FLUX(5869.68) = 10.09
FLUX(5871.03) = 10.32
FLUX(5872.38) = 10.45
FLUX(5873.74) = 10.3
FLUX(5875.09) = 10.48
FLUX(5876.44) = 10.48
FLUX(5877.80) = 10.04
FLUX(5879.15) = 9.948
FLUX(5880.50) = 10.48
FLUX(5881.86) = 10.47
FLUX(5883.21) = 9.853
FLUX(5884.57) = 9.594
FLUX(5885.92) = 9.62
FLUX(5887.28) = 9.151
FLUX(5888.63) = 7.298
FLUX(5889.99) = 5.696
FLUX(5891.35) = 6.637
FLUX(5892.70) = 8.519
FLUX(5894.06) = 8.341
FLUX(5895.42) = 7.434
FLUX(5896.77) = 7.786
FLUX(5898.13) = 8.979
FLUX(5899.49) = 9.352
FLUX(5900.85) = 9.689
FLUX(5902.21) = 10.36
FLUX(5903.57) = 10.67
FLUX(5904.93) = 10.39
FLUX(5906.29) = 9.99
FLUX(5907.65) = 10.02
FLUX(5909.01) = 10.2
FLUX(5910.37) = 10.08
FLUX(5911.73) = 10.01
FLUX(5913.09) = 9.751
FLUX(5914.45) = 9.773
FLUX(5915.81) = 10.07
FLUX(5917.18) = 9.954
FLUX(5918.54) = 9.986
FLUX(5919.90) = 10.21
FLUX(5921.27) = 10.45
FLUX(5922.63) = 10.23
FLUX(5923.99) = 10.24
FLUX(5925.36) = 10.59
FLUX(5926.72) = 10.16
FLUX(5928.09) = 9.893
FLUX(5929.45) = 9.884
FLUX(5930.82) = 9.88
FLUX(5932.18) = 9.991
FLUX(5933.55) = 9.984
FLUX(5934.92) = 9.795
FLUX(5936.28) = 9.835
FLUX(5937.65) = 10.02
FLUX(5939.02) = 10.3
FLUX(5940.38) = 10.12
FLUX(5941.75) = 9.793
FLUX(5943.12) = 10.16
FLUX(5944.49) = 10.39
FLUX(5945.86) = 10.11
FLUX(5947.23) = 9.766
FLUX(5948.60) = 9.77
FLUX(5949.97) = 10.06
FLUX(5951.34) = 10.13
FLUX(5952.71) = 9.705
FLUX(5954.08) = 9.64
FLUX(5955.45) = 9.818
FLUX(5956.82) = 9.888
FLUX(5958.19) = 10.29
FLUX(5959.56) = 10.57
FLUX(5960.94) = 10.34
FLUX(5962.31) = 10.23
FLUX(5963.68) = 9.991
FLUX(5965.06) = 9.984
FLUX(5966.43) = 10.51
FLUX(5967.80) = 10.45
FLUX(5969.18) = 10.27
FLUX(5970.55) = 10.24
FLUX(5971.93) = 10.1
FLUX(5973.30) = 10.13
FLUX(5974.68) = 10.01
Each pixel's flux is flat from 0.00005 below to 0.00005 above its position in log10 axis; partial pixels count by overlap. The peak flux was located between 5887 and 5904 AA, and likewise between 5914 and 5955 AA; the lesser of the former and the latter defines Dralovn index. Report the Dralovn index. 10.6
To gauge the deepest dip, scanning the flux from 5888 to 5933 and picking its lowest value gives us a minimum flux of 5.696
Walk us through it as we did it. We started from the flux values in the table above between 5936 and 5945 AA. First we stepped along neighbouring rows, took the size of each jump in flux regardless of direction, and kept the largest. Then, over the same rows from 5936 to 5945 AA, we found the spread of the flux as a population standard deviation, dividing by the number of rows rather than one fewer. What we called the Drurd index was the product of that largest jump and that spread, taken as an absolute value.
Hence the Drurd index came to 0.08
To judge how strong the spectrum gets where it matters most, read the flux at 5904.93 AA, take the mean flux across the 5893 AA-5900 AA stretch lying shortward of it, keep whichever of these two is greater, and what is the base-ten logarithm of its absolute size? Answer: 1.02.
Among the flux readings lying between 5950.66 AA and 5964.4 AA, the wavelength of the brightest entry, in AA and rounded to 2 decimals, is 5959.56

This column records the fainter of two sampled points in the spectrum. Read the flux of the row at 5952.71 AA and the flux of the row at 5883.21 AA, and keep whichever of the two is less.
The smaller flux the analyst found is 9.7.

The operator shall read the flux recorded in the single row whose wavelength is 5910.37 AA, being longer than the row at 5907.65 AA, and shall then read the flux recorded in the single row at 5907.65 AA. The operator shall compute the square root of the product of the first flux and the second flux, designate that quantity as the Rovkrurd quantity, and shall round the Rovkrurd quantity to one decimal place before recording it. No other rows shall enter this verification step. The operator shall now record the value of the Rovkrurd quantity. 10.0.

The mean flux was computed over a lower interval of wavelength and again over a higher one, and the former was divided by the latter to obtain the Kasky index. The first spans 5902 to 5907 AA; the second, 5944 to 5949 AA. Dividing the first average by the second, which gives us 1.03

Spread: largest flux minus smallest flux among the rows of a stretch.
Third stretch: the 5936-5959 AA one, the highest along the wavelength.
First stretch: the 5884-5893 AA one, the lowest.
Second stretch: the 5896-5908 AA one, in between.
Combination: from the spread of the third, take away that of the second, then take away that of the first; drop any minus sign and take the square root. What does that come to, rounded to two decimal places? 2.46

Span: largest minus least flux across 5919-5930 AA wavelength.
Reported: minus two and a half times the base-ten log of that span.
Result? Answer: 0.4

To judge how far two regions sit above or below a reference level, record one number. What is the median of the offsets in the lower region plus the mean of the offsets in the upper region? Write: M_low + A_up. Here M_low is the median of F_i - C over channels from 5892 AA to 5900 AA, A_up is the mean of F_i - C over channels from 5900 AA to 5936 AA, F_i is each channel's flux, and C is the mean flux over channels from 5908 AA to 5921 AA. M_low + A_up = -1.5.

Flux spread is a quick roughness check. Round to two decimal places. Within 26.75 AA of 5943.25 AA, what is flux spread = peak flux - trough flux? 0.95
